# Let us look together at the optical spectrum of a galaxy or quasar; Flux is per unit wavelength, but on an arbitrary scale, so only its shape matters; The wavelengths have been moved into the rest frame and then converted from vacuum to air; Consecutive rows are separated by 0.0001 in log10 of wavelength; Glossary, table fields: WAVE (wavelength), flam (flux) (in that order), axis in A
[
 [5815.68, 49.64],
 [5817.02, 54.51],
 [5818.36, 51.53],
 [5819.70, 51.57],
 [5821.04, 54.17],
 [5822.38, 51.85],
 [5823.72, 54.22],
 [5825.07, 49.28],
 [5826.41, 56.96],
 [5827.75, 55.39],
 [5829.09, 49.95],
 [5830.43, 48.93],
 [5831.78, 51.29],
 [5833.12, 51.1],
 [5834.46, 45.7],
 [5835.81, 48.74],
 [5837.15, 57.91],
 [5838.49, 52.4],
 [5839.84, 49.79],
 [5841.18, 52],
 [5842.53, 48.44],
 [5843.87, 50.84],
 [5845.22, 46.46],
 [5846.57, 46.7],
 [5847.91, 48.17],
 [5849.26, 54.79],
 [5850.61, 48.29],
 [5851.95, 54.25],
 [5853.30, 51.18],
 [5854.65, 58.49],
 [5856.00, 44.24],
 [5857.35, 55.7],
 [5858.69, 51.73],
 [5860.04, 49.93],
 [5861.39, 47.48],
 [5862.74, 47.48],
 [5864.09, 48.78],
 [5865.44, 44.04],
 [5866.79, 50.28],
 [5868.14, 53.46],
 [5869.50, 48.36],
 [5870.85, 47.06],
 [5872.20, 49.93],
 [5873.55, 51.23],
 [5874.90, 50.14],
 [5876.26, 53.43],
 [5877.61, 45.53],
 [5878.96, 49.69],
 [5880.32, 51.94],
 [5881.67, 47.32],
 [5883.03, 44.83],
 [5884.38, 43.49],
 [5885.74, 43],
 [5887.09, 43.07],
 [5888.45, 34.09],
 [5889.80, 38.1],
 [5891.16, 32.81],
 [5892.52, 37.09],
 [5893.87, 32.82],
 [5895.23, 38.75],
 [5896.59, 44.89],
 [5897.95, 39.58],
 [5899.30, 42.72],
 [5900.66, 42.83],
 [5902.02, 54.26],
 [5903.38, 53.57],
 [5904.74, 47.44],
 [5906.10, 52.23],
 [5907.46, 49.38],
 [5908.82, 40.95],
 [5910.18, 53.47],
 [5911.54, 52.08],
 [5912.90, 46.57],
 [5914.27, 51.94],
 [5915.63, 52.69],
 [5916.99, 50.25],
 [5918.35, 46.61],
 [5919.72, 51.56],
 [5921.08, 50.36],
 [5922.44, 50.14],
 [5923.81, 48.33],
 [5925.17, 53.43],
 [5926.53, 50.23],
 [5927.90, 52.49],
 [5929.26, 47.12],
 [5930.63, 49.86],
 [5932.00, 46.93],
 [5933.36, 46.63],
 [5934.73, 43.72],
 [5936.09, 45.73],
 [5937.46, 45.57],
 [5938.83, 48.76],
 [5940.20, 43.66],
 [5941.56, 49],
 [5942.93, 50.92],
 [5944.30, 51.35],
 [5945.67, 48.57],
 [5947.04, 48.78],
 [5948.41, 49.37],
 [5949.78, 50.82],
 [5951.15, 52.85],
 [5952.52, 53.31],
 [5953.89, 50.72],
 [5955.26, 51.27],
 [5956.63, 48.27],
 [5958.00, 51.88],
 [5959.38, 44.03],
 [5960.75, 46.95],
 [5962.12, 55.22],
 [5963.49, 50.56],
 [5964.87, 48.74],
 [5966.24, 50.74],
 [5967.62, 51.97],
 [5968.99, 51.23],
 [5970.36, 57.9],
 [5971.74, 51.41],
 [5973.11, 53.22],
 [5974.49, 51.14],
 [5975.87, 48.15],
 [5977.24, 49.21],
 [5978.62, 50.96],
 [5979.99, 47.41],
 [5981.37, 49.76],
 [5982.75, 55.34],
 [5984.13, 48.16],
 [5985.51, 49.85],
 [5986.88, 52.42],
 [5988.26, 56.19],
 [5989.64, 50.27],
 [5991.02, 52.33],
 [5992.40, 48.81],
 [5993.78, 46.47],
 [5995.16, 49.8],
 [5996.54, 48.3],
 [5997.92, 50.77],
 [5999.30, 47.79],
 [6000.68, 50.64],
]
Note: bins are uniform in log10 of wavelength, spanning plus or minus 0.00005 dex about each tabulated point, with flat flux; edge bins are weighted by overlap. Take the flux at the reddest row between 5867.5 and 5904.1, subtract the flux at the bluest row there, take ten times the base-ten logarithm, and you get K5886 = -10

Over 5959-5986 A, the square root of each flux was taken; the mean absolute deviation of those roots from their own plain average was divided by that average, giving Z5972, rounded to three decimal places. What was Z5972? 0.023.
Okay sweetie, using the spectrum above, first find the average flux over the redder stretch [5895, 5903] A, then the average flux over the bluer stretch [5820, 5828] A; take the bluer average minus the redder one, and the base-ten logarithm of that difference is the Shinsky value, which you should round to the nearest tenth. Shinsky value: 1.0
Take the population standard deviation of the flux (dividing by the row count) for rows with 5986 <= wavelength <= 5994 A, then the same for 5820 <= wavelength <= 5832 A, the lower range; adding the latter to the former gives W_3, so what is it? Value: 5.8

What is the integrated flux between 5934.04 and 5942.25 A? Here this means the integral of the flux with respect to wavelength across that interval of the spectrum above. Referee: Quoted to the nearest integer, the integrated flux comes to 378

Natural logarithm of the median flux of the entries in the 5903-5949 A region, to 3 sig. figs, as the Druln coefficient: 3.90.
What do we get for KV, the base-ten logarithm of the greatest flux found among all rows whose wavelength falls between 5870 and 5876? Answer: 1.71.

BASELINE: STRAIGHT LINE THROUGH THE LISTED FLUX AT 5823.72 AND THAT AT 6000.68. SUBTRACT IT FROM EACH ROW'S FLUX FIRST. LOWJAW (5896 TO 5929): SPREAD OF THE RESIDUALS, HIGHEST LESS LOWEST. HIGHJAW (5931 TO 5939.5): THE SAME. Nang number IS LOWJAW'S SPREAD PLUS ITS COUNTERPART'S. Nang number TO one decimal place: 19.9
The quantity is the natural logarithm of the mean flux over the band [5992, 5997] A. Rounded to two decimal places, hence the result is 3.88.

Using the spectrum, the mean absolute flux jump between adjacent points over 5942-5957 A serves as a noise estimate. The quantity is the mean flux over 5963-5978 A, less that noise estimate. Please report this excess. 49.9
